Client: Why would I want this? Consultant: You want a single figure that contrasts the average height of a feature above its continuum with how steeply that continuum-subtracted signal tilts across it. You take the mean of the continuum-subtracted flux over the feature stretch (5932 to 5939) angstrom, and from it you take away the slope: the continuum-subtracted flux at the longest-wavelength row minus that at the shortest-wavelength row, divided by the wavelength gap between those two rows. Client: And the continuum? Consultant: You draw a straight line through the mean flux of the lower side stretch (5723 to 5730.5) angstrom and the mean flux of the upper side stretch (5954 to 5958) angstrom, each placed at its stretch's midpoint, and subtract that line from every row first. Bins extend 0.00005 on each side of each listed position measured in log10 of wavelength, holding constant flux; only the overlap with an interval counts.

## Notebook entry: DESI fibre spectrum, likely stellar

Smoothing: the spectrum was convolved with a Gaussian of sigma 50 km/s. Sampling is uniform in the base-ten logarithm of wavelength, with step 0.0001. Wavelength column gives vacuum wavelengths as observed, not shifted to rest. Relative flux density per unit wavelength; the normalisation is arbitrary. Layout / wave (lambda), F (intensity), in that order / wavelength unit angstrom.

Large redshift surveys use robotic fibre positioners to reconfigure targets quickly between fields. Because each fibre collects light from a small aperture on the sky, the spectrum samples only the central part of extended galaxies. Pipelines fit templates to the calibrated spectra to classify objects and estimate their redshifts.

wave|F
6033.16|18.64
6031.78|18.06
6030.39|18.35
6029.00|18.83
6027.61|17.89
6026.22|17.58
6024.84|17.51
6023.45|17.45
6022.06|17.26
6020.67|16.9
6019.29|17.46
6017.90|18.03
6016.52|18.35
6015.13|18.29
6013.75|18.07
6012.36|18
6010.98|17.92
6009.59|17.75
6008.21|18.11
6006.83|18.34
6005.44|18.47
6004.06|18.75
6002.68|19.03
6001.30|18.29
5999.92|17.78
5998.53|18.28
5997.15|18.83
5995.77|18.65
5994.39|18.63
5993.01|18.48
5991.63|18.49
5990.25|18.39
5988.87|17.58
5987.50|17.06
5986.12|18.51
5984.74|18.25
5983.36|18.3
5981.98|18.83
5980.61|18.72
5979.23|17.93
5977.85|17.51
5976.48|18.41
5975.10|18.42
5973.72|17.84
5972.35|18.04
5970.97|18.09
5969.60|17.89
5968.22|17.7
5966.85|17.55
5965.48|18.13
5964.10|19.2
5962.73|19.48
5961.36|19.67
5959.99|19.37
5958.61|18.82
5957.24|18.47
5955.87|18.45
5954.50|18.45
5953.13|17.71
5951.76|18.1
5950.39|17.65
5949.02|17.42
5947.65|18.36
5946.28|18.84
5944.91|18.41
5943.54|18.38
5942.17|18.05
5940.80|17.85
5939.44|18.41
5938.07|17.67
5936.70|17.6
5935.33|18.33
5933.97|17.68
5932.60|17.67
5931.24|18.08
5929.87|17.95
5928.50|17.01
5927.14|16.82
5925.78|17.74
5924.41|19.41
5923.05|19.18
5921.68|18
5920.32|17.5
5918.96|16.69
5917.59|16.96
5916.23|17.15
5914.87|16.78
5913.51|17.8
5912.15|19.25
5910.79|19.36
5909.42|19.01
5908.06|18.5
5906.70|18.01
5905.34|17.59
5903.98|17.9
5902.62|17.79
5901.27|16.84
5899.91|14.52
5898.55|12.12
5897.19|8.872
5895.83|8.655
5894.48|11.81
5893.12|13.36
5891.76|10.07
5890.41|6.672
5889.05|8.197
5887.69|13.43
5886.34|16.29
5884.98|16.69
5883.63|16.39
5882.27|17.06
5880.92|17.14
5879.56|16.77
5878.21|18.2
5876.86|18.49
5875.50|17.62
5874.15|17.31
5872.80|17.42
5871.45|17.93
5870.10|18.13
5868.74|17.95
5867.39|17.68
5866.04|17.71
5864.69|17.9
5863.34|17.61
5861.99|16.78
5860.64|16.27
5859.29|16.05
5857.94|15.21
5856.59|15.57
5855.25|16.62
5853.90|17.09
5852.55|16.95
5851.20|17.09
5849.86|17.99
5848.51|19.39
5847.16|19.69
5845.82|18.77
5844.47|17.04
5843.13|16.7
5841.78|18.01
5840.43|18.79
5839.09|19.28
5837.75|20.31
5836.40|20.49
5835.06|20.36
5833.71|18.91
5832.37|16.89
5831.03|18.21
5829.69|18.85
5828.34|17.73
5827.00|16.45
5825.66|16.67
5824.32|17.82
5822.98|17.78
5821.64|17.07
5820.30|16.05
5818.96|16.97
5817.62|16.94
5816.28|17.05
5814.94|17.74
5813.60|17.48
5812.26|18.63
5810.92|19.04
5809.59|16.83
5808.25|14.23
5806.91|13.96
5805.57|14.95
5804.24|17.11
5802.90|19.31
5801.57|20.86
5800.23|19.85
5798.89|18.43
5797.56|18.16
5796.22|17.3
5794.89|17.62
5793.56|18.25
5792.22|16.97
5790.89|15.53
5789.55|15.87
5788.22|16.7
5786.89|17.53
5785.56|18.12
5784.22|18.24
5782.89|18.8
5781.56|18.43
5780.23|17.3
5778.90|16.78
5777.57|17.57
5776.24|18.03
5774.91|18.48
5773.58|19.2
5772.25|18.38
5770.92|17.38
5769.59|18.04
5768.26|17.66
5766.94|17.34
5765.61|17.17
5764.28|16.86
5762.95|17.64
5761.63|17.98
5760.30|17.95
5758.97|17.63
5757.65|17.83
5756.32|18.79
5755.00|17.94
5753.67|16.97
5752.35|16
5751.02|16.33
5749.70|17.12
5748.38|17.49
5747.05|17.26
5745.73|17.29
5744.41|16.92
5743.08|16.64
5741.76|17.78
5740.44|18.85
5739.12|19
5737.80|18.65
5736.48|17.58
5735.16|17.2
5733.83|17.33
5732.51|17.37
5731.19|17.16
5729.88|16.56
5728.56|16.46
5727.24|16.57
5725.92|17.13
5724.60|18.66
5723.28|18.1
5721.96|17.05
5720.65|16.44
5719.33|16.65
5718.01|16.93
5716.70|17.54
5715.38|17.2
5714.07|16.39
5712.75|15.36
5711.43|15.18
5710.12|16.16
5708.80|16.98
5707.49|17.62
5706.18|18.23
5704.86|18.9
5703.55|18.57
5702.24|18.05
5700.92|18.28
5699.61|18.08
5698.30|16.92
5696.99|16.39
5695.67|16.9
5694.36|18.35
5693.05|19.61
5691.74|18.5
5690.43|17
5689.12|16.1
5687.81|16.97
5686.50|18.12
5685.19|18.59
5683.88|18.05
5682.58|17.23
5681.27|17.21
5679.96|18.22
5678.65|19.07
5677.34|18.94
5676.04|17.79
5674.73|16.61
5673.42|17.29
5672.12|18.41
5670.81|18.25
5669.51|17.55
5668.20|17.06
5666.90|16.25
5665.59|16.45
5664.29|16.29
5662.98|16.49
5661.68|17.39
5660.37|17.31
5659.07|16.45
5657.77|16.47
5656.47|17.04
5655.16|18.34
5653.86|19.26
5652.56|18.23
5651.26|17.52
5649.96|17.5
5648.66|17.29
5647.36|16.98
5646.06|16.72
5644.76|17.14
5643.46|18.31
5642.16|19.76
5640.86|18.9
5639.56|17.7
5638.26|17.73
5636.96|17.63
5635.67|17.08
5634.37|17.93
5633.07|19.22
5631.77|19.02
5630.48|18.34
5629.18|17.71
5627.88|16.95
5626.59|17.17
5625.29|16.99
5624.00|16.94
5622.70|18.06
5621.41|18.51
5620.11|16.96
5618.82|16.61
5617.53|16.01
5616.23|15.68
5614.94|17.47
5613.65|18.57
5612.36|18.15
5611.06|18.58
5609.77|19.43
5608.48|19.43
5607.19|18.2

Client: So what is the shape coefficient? -0.6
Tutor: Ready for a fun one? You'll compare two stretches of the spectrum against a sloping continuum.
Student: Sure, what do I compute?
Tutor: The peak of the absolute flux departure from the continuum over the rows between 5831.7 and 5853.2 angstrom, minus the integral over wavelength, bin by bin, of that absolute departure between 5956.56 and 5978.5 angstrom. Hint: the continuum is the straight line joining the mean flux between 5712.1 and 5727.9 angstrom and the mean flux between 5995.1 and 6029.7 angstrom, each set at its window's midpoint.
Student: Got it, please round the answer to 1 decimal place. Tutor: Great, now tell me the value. -11.1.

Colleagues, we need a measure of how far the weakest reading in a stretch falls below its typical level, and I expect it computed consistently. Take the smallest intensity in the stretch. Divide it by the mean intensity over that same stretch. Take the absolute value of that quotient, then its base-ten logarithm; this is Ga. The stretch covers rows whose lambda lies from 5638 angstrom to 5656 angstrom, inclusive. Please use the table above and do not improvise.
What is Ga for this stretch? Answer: -0.031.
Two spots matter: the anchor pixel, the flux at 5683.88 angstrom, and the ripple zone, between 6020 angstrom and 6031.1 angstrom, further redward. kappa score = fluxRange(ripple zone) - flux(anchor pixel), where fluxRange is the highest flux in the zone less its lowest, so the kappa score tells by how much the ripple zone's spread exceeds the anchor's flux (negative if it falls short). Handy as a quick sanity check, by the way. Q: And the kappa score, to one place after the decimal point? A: -16.1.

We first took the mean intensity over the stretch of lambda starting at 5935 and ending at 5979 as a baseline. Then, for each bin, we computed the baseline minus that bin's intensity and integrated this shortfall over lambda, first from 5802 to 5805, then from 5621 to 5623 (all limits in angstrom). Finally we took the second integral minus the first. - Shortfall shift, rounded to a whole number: 0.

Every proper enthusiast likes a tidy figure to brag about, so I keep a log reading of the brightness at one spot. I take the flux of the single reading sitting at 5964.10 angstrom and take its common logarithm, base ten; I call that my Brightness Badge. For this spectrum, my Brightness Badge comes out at 1.28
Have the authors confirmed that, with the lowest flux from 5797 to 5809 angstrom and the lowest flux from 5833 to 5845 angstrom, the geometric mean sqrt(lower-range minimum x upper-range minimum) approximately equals 15.3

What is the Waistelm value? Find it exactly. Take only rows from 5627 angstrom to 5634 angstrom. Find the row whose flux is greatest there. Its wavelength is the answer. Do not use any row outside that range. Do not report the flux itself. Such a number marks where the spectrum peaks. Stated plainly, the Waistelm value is 5633.07 angstrom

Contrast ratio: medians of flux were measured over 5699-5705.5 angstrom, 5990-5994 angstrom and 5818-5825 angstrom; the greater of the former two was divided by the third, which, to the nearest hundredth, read 1.08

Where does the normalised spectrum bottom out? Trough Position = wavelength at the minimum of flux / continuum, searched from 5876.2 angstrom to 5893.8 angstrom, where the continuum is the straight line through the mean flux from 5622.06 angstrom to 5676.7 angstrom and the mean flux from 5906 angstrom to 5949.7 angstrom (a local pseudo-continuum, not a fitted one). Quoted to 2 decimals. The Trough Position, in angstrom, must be 5890.41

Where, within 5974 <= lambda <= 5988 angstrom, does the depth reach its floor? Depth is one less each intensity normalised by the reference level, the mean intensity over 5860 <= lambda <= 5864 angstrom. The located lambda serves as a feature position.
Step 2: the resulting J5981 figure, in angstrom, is 5981.98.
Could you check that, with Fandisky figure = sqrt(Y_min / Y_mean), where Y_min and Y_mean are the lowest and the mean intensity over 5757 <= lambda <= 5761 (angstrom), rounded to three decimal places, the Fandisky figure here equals 0.995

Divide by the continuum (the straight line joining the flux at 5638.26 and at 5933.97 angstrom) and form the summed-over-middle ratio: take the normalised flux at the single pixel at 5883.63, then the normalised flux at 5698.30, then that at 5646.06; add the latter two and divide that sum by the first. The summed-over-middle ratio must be 2.05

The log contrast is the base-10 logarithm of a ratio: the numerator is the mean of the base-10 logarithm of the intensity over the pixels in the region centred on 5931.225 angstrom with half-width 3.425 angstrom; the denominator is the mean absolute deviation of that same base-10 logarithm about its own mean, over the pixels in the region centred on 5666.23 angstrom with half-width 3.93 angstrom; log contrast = 2.07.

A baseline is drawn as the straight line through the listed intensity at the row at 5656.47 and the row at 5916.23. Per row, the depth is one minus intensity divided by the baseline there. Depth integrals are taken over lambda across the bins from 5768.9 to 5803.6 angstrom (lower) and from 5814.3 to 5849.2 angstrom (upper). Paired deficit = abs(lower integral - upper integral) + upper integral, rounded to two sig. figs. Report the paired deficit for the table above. -1.8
